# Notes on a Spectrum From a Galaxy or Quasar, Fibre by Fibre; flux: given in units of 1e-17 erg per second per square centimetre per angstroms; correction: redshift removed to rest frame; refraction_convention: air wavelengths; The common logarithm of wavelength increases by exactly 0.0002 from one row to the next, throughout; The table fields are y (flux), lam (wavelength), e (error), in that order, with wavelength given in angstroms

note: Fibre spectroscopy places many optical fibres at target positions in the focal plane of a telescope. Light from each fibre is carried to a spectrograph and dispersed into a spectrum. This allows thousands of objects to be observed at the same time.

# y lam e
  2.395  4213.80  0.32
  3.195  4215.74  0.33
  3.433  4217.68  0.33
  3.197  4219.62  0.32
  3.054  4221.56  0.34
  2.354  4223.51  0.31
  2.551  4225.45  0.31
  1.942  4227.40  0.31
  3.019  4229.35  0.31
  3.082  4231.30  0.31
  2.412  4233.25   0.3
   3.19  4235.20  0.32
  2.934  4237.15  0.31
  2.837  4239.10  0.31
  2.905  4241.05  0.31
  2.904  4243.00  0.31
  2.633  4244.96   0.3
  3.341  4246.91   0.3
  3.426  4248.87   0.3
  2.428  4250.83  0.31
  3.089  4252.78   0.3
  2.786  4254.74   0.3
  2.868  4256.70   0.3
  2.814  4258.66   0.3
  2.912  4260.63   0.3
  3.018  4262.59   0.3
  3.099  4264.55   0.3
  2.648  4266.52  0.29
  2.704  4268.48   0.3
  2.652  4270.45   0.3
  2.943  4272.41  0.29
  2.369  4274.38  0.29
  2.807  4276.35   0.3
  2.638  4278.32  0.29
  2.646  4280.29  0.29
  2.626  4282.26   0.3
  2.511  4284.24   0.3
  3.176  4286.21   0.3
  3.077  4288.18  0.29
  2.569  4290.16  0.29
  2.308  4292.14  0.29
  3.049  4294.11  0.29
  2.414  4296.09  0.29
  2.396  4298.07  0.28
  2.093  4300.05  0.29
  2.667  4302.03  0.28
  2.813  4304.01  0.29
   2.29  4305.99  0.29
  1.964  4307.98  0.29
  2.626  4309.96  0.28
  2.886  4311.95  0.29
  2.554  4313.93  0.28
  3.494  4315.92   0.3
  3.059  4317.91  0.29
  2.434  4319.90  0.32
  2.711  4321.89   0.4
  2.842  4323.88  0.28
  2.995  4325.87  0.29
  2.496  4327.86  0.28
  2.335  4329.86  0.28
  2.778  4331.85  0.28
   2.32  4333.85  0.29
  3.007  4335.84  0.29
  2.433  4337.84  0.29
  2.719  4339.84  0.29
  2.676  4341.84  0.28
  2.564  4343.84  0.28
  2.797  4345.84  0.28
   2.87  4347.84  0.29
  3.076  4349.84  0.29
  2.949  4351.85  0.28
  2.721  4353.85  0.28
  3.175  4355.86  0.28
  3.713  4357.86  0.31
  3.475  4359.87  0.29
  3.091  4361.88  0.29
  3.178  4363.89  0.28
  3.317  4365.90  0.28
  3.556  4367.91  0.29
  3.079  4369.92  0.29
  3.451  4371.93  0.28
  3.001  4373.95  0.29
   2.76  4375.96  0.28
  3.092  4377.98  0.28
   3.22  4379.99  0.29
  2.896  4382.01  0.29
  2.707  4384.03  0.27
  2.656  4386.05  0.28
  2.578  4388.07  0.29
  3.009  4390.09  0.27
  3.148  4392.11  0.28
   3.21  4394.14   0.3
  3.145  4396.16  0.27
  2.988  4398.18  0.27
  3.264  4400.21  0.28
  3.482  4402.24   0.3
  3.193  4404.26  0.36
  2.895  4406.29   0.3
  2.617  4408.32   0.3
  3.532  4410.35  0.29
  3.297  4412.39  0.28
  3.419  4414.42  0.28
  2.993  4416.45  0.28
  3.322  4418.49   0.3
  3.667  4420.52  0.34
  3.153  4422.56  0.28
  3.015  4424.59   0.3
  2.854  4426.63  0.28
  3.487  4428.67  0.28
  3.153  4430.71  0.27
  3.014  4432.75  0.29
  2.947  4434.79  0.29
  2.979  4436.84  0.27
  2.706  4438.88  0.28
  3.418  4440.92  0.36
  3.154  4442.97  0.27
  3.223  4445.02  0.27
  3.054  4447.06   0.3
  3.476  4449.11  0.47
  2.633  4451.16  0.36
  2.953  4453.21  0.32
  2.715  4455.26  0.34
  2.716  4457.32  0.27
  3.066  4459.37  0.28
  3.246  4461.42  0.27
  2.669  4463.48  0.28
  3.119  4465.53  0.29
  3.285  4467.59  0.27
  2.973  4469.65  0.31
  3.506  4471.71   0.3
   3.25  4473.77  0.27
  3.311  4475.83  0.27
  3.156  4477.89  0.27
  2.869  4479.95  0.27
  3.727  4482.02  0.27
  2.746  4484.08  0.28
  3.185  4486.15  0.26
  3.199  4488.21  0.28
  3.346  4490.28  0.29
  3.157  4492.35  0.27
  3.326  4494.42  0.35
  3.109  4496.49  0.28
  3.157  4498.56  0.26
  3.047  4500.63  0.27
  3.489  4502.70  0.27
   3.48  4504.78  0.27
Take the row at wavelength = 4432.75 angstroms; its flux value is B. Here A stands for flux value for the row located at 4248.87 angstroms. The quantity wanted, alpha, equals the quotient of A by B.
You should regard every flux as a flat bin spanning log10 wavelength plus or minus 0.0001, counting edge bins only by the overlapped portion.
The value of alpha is 1.1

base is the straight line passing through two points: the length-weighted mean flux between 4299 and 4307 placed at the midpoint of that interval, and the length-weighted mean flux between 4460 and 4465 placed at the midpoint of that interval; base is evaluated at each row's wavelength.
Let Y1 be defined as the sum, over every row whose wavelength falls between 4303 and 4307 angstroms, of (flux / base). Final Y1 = 2.1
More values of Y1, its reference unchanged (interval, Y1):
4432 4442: 5.2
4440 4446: 3.4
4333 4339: 3.0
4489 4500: 5.2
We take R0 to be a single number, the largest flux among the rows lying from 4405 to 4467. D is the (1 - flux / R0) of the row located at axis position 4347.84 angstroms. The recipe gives 0.217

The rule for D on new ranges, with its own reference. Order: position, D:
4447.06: 0.167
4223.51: 0.358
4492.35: 0.139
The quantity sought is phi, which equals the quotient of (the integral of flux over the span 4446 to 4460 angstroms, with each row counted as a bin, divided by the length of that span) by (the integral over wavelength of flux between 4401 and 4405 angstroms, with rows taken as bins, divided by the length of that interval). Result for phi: 0.88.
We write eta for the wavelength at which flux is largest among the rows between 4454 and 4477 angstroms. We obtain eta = 4471.71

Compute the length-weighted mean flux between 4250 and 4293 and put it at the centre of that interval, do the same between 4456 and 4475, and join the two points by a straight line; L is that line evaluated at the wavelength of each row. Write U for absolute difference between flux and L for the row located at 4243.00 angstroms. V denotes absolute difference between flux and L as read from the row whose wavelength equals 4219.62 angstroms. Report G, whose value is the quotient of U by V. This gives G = 0.4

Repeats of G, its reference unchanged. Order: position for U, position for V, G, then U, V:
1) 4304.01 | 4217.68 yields 0.0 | 0.00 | 0.76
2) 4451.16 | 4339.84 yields 2.7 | 0.43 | 0.16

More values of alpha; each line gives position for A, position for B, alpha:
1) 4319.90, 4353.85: 0.9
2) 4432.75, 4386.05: 1.1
